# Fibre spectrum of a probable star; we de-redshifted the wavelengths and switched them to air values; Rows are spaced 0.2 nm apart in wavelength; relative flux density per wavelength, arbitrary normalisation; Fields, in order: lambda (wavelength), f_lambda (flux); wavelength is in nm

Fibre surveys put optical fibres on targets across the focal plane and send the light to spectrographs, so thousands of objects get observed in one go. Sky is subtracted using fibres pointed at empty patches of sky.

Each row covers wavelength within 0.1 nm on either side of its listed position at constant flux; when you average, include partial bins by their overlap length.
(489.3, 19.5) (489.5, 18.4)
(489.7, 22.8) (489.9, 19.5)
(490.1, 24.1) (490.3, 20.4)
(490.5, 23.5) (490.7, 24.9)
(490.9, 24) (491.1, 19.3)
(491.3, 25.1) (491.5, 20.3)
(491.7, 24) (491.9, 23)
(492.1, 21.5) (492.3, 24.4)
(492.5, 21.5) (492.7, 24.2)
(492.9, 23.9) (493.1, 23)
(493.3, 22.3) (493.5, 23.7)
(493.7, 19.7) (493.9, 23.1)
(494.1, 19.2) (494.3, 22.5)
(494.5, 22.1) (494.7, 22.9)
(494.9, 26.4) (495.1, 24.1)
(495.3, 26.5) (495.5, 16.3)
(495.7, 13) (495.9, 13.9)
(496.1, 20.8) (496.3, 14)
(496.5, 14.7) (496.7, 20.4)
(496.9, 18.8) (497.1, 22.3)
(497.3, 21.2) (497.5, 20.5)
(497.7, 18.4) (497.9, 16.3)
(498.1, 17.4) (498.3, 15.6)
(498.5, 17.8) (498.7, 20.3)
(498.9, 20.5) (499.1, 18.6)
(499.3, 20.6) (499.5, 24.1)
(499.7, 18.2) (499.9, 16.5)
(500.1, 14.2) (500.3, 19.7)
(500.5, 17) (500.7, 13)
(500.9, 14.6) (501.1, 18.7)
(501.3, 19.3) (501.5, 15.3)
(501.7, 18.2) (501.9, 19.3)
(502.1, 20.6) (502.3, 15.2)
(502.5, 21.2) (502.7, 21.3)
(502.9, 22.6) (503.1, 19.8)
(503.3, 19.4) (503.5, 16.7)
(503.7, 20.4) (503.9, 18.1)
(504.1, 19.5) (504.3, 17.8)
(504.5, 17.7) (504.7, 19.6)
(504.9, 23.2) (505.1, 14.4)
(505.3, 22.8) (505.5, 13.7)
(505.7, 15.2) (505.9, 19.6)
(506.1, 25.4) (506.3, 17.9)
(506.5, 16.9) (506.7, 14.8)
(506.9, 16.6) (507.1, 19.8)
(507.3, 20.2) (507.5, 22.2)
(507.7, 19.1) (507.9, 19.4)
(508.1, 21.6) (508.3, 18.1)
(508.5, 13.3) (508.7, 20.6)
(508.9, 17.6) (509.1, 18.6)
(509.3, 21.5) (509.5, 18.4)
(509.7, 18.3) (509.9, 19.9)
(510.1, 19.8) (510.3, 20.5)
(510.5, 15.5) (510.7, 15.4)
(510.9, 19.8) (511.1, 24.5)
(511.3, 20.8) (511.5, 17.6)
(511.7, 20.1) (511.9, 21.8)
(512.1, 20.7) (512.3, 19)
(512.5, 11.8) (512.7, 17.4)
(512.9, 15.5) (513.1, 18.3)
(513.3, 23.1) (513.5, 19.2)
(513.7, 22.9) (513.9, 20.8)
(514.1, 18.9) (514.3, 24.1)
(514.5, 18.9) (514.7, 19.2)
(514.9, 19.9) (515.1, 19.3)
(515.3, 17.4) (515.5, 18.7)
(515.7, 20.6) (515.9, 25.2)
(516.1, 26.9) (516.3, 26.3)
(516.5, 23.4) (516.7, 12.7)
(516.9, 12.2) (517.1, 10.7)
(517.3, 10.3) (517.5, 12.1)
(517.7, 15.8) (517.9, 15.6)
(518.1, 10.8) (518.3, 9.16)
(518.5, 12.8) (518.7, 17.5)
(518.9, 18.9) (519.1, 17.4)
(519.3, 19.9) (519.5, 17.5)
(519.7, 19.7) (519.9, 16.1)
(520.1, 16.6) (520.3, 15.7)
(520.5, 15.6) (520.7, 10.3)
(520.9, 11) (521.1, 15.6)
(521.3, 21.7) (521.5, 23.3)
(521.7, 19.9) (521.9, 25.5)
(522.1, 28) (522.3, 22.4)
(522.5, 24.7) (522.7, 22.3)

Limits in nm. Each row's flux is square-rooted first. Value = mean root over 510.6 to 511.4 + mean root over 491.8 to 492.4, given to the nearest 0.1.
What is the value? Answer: 9.3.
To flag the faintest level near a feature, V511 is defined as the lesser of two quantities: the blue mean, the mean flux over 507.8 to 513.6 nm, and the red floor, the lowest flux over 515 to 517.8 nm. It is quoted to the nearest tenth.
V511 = 10.3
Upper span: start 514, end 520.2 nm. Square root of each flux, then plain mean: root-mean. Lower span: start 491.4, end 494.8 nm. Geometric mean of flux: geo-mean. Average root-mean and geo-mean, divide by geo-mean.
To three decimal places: 0.593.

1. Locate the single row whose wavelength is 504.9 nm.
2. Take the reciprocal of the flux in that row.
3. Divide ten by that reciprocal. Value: 232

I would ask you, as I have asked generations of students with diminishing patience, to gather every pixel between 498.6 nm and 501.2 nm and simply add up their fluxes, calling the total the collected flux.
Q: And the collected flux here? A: 236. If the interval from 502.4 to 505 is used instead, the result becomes 257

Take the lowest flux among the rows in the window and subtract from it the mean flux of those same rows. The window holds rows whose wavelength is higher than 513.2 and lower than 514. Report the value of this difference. -2.3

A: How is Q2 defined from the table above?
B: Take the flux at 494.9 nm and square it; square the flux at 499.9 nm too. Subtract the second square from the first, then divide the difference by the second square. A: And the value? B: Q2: 1.6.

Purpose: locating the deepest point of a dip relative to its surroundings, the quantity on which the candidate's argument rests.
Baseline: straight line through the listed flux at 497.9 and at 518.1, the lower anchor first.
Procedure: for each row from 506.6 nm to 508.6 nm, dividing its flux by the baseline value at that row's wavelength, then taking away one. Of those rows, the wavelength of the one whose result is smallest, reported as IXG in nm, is 508.5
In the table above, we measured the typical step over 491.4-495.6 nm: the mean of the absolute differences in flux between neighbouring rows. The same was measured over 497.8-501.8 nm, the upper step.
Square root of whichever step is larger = 1.63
